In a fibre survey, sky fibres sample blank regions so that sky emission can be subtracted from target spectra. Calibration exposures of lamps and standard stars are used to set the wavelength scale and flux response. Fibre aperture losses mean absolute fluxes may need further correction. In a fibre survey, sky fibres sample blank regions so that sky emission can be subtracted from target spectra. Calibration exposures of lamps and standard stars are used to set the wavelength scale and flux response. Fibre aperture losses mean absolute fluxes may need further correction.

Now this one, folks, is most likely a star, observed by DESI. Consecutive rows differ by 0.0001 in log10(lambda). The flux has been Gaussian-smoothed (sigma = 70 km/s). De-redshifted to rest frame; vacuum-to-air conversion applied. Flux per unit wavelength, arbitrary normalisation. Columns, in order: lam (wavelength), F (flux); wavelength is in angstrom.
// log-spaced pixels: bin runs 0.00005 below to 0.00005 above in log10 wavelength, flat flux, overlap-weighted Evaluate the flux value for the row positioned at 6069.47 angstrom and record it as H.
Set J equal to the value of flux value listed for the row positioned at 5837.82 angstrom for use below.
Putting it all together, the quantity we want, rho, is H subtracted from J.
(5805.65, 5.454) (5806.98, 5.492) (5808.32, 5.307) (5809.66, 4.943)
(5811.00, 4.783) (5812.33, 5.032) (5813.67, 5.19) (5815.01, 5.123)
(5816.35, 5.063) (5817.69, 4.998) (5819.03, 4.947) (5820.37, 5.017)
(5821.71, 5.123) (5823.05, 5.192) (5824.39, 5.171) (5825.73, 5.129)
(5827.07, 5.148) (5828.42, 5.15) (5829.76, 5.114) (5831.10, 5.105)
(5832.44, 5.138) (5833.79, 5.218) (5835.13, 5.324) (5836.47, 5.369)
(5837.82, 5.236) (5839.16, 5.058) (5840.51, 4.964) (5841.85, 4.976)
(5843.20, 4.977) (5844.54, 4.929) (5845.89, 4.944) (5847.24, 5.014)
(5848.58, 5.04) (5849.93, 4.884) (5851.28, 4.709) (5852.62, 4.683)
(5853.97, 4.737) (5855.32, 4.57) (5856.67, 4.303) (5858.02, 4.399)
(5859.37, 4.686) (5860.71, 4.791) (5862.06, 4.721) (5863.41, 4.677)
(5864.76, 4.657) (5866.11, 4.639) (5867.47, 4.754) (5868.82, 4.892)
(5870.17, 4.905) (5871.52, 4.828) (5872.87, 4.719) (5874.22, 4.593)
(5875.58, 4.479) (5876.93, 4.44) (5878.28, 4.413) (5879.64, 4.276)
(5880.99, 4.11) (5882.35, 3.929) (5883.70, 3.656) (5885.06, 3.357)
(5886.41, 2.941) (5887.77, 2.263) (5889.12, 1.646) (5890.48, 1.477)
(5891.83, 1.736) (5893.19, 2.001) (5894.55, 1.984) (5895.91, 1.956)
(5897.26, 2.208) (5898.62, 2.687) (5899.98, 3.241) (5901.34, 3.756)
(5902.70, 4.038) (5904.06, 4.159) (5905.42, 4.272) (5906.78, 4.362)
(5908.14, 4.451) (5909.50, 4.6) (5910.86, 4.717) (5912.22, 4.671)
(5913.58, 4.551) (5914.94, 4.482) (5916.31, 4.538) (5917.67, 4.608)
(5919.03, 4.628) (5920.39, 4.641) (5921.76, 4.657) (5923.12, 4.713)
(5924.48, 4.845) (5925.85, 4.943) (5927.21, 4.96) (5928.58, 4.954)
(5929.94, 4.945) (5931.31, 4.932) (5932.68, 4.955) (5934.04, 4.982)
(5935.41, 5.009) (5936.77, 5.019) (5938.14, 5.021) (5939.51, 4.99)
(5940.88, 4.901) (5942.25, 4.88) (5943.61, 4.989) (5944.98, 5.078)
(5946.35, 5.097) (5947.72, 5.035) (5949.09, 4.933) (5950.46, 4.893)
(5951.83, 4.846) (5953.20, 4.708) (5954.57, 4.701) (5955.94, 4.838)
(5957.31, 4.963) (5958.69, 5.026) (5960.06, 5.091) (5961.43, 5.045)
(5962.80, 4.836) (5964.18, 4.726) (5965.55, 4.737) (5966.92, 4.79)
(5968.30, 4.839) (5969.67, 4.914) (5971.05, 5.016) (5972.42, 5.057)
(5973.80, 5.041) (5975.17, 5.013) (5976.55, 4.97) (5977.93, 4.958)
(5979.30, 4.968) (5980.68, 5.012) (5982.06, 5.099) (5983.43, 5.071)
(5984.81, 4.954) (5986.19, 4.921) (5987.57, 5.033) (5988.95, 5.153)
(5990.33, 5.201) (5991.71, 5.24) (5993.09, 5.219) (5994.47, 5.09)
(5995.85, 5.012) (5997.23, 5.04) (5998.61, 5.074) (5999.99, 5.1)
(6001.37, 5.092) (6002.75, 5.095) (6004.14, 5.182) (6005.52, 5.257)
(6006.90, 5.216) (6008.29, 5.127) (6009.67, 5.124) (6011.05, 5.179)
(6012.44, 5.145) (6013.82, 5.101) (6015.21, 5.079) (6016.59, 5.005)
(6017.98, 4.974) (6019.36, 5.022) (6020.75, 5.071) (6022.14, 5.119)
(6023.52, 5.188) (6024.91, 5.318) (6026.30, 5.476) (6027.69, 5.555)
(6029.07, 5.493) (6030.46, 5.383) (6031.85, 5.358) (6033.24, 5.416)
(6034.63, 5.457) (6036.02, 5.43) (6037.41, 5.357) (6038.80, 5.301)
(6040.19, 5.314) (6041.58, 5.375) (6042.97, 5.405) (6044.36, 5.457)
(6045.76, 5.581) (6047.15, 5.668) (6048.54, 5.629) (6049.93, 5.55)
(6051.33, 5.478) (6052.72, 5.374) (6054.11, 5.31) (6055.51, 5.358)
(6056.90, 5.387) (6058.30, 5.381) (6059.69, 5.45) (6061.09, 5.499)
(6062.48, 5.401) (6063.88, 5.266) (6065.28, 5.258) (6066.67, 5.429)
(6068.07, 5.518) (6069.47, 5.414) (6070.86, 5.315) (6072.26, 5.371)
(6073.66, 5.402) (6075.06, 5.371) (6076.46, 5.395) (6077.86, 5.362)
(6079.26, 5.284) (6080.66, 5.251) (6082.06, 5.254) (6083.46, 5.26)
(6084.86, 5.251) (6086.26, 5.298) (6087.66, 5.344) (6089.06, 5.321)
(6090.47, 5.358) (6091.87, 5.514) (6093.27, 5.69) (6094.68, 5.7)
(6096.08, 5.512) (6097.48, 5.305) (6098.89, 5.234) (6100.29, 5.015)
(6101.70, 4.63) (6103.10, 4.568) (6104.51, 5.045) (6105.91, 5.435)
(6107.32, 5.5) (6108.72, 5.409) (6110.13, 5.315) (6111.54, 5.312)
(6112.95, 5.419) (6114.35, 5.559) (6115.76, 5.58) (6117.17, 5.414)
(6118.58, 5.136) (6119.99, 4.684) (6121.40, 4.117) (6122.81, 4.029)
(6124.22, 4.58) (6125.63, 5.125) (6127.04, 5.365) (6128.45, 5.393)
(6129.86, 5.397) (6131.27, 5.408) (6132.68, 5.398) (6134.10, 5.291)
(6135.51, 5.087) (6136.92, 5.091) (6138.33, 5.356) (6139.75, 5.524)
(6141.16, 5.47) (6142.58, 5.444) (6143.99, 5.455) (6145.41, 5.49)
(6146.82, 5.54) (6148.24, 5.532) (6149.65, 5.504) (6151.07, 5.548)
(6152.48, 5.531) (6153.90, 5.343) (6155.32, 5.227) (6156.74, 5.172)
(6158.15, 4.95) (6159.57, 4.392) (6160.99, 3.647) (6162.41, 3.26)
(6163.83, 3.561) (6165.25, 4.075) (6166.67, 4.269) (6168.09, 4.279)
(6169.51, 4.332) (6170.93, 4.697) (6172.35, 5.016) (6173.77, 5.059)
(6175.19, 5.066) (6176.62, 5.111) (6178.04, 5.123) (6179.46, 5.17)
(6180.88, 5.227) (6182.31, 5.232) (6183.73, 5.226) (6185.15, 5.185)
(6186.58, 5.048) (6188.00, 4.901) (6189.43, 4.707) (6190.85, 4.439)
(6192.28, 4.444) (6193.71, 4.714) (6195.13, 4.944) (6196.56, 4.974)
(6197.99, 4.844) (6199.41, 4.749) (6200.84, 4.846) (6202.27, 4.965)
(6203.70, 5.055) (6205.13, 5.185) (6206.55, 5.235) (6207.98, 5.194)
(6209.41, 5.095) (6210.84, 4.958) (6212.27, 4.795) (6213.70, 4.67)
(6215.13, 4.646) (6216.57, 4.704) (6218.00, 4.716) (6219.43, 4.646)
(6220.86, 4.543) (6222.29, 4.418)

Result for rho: -0.2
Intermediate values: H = 5.414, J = 5.236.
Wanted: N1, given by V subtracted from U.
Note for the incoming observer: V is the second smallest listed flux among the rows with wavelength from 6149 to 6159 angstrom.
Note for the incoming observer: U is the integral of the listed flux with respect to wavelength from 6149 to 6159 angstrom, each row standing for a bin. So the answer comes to 47.9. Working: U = 53.1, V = 5.172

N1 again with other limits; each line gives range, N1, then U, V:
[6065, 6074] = 43.2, 48.6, 5.315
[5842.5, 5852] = 41.9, 46.8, 4.884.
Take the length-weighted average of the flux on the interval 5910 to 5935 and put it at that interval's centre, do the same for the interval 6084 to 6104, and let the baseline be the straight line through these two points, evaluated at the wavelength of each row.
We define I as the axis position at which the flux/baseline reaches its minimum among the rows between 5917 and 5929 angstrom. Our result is 5917.67 angstrom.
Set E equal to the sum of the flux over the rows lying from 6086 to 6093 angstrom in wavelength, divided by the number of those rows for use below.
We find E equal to 5.4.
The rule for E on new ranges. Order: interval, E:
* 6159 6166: 3.8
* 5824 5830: 5.1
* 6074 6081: 5.3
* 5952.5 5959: 4.8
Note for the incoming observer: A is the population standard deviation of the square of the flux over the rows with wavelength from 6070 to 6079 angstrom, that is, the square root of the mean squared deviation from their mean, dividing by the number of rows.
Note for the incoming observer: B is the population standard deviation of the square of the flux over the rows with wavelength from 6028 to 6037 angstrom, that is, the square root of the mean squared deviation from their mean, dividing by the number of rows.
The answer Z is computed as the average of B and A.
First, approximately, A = 0.3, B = 0.5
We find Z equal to 0.4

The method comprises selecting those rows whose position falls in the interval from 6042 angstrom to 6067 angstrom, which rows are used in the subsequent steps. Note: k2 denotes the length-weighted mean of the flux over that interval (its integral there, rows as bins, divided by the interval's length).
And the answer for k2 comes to 5.44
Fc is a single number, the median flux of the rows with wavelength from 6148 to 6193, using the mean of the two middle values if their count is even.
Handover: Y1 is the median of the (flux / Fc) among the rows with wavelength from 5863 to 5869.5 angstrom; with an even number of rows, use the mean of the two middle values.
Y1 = 0.93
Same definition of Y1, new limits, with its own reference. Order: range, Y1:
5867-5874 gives 0.96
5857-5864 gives 0.93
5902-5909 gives 0.85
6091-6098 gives 1.09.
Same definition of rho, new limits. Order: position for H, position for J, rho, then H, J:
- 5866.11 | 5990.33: 0.6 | 4.639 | 5.201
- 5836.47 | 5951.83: -0.5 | 5.369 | 4.846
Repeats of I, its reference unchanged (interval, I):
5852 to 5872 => 5856.67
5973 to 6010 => 5986.19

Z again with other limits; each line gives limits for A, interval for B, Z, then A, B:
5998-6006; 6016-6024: 0.7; 0.7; 0.7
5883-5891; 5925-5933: 2.2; 4.2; 0.1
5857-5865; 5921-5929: 1.1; 1.1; 1.2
